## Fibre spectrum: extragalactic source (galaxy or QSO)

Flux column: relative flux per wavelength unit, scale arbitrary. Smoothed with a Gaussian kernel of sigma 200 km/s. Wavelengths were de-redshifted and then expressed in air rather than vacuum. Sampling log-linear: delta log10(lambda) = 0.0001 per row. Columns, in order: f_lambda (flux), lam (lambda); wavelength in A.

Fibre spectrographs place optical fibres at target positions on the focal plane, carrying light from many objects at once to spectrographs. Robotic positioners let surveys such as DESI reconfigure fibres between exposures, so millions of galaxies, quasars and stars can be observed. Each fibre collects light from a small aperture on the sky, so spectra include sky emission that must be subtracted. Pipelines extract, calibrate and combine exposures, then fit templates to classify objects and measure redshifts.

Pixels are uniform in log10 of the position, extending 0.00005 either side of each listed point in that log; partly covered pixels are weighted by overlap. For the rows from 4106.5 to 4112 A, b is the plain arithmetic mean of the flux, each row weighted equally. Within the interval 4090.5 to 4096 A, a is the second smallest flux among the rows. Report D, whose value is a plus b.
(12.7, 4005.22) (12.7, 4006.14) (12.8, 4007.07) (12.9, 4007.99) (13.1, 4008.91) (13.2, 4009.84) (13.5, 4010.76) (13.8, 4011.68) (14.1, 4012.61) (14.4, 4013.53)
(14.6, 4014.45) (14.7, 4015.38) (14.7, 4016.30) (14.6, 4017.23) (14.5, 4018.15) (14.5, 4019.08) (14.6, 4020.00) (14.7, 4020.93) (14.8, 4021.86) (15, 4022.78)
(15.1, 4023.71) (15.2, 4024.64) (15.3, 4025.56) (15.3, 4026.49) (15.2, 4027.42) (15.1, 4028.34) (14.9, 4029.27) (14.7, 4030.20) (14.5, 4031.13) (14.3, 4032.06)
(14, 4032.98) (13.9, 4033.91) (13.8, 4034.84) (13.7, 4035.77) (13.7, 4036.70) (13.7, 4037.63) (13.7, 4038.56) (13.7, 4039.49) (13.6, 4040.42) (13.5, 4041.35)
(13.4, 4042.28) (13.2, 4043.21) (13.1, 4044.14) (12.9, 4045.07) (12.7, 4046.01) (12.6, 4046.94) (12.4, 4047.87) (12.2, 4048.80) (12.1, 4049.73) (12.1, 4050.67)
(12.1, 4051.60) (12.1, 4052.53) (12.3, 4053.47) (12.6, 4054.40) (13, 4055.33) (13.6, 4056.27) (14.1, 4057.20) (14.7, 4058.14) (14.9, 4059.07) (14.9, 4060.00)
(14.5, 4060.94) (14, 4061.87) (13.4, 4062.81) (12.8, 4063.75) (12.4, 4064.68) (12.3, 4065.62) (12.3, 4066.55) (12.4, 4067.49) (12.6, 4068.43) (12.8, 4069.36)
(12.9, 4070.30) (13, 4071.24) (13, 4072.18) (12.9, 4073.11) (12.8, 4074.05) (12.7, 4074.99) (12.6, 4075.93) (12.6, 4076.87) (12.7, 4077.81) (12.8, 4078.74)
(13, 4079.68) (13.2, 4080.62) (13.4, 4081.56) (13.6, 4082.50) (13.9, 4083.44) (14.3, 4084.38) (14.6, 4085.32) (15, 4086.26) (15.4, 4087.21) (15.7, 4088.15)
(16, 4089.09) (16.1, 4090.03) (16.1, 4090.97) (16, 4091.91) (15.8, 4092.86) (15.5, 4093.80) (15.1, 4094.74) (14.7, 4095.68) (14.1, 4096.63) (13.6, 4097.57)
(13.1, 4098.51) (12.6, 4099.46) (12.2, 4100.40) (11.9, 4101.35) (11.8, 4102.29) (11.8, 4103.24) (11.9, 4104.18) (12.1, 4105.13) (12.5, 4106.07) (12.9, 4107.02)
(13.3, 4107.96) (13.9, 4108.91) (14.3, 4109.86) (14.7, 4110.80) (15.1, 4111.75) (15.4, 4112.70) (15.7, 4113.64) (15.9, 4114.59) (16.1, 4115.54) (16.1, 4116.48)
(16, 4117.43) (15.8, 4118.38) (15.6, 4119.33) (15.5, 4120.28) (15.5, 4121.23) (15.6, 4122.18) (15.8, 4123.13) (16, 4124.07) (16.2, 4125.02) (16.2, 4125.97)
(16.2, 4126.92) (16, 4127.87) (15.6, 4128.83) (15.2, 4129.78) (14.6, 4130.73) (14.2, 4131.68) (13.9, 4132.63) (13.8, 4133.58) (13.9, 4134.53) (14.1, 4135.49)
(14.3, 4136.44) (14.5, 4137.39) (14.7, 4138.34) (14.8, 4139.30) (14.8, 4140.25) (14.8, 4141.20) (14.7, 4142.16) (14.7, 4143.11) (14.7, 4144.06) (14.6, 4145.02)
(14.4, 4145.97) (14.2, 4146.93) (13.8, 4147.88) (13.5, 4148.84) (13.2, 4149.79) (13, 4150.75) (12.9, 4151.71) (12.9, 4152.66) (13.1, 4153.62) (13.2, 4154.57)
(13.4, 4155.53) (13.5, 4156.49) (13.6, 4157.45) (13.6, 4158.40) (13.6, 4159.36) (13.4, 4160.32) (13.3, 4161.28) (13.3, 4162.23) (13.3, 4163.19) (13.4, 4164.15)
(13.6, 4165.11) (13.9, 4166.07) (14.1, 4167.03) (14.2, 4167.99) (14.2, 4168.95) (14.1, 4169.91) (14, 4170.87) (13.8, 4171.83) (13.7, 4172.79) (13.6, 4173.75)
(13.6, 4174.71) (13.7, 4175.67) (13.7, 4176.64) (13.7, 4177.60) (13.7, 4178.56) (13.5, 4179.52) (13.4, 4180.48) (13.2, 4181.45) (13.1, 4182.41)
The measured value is 29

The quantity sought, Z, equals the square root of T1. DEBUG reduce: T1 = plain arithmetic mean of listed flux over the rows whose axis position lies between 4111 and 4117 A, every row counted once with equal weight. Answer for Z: 3.96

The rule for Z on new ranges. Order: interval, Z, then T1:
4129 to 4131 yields 3.86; 14.9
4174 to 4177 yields 3.70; 13.7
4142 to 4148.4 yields 3.80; 14.4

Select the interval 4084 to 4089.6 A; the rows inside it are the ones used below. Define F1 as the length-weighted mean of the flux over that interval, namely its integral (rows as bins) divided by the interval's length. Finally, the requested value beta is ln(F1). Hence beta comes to 2.72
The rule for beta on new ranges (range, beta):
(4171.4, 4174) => 2.62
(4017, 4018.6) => 2.68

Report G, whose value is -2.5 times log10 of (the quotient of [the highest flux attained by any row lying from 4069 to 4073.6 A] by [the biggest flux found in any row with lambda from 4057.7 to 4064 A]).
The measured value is 0.15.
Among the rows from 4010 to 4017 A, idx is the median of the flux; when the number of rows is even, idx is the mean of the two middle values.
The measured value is 14.4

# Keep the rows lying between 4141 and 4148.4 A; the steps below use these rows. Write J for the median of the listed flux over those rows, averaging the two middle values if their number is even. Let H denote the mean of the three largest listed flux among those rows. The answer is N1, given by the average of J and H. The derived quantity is 14.7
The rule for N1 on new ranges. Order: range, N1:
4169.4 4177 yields 13.8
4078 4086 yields 13.9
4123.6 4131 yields 16.1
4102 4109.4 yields 12.8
